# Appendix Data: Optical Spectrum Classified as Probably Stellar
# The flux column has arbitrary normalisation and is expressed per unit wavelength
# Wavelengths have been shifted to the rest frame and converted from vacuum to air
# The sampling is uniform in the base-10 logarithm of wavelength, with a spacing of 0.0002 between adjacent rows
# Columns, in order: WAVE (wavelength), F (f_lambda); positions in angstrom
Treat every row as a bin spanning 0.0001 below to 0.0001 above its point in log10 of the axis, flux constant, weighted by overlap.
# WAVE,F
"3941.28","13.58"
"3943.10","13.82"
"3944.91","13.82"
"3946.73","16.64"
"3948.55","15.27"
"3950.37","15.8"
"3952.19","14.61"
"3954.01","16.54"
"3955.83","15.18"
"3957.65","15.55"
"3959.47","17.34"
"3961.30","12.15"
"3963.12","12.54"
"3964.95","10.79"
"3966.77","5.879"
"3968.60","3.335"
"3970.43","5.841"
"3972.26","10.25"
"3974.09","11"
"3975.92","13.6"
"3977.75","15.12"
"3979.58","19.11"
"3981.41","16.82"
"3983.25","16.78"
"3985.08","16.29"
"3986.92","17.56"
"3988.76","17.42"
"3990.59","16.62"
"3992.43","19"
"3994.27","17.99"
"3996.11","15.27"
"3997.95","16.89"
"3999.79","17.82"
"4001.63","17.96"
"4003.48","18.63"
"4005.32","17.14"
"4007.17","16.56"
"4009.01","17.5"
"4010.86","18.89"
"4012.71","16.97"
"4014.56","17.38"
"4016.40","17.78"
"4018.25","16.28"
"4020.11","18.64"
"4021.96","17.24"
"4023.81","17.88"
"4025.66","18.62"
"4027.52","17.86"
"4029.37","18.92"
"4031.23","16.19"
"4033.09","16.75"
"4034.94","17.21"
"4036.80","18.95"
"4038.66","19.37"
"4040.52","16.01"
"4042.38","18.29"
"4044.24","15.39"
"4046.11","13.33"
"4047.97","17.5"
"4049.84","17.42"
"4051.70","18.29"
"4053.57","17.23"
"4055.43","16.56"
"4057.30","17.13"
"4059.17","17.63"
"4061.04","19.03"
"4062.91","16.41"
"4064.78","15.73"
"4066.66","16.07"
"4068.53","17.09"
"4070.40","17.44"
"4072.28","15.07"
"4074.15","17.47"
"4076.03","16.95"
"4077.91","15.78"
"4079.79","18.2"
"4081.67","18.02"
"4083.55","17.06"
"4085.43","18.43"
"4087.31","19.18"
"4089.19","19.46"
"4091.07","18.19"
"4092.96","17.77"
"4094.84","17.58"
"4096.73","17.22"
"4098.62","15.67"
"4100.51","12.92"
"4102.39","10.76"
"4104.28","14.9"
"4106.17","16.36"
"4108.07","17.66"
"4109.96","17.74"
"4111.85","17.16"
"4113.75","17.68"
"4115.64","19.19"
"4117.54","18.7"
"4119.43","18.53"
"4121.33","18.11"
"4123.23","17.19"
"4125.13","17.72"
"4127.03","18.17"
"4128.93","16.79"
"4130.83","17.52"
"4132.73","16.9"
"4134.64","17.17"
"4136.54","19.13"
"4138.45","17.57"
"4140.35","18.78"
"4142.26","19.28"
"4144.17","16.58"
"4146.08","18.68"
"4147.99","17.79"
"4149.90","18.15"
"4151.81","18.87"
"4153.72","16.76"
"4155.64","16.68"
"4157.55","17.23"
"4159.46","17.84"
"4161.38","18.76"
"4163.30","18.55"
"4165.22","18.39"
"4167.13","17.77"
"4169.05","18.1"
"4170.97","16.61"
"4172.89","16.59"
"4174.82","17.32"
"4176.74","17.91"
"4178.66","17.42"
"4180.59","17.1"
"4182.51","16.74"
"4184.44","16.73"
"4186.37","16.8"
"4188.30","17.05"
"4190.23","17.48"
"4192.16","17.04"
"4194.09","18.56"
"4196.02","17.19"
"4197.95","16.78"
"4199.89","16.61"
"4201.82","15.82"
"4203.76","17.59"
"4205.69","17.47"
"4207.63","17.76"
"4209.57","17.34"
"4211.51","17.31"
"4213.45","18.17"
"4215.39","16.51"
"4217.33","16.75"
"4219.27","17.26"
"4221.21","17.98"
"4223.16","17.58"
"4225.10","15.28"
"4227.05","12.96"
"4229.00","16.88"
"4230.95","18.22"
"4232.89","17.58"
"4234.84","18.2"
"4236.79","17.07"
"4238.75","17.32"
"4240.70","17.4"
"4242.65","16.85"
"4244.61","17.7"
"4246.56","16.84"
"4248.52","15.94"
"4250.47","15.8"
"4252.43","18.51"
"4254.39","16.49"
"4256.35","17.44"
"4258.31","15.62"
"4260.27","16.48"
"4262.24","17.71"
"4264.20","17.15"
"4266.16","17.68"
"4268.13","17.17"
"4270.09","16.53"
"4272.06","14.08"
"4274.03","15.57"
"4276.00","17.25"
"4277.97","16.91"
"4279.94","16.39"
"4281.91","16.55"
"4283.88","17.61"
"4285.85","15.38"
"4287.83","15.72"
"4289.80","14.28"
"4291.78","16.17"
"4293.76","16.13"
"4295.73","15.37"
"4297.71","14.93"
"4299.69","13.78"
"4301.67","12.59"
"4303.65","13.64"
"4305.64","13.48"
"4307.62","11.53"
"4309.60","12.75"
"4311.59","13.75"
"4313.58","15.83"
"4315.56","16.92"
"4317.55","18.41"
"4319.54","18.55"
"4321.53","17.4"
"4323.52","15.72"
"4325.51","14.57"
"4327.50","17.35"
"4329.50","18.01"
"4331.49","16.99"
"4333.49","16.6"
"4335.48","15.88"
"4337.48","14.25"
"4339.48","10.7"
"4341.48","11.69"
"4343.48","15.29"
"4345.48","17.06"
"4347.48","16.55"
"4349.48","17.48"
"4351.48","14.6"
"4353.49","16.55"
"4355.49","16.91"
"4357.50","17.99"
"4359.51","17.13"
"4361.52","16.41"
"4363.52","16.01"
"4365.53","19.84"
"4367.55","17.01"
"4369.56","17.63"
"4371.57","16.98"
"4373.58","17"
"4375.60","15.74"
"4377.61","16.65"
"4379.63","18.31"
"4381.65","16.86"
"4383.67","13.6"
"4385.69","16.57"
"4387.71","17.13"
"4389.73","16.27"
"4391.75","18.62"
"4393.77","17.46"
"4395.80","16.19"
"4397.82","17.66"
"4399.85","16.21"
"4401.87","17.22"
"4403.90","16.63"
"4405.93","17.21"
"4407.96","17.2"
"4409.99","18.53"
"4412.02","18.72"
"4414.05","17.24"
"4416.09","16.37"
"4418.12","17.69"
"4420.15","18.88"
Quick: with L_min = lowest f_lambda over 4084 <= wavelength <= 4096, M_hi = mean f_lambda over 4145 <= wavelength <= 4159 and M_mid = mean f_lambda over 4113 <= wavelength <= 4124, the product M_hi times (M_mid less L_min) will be 12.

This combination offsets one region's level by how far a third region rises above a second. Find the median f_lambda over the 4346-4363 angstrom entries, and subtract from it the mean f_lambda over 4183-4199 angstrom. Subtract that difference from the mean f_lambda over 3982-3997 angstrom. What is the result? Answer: 17.6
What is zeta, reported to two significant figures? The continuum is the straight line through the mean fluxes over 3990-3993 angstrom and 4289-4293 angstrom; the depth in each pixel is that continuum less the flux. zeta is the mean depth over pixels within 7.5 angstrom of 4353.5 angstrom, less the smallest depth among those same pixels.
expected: 1.3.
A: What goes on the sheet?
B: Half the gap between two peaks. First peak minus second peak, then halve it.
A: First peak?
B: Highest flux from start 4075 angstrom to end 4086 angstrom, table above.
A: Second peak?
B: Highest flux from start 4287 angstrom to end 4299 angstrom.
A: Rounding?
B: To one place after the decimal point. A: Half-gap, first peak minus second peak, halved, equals 1.1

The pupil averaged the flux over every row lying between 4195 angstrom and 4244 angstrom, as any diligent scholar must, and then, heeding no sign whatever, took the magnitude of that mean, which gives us 17.0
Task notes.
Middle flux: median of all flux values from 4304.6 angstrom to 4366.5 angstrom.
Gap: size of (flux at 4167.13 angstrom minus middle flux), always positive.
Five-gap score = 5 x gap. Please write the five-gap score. 6.1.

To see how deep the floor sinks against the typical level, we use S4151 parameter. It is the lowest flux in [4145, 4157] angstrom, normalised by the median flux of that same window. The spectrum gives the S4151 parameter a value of 0.93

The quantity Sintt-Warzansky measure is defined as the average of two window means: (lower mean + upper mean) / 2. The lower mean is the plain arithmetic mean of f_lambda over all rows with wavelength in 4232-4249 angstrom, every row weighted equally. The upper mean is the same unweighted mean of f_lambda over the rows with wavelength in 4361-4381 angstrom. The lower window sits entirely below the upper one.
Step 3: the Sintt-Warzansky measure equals 17.2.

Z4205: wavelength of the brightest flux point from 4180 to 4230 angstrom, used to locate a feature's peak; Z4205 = 4194.09 angstrom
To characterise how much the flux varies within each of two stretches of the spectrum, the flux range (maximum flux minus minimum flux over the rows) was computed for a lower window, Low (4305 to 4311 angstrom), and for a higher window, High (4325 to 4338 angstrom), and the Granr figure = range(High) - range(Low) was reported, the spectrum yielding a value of 1.8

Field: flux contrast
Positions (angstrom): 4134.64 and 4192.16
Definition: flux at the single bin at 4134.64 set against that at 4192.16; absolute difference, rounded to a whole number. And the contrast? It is 0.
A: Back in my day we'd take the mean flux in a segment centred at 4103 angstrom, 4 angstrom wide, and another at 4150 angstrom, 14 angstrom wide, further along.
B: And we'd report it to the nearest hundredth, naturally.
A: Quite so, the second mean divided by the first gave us 1.38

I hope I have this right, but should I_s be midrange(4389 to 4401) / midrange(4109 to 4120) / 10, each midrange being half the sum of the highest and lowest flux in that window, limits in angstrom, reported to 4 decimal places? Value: 0.0958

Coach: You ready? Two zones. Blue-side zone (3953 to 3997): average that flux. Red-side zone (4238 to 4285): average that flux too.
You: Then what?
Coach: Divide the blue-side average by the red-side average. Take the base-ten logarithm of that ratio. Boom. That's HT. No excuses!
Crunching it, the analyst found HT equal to -0.076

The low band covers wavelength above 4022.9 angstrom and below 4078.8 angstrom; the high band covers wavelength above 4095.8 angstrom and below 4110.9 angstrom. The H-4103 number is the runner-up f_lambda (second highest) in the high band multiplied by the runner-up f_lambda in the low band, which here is 336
